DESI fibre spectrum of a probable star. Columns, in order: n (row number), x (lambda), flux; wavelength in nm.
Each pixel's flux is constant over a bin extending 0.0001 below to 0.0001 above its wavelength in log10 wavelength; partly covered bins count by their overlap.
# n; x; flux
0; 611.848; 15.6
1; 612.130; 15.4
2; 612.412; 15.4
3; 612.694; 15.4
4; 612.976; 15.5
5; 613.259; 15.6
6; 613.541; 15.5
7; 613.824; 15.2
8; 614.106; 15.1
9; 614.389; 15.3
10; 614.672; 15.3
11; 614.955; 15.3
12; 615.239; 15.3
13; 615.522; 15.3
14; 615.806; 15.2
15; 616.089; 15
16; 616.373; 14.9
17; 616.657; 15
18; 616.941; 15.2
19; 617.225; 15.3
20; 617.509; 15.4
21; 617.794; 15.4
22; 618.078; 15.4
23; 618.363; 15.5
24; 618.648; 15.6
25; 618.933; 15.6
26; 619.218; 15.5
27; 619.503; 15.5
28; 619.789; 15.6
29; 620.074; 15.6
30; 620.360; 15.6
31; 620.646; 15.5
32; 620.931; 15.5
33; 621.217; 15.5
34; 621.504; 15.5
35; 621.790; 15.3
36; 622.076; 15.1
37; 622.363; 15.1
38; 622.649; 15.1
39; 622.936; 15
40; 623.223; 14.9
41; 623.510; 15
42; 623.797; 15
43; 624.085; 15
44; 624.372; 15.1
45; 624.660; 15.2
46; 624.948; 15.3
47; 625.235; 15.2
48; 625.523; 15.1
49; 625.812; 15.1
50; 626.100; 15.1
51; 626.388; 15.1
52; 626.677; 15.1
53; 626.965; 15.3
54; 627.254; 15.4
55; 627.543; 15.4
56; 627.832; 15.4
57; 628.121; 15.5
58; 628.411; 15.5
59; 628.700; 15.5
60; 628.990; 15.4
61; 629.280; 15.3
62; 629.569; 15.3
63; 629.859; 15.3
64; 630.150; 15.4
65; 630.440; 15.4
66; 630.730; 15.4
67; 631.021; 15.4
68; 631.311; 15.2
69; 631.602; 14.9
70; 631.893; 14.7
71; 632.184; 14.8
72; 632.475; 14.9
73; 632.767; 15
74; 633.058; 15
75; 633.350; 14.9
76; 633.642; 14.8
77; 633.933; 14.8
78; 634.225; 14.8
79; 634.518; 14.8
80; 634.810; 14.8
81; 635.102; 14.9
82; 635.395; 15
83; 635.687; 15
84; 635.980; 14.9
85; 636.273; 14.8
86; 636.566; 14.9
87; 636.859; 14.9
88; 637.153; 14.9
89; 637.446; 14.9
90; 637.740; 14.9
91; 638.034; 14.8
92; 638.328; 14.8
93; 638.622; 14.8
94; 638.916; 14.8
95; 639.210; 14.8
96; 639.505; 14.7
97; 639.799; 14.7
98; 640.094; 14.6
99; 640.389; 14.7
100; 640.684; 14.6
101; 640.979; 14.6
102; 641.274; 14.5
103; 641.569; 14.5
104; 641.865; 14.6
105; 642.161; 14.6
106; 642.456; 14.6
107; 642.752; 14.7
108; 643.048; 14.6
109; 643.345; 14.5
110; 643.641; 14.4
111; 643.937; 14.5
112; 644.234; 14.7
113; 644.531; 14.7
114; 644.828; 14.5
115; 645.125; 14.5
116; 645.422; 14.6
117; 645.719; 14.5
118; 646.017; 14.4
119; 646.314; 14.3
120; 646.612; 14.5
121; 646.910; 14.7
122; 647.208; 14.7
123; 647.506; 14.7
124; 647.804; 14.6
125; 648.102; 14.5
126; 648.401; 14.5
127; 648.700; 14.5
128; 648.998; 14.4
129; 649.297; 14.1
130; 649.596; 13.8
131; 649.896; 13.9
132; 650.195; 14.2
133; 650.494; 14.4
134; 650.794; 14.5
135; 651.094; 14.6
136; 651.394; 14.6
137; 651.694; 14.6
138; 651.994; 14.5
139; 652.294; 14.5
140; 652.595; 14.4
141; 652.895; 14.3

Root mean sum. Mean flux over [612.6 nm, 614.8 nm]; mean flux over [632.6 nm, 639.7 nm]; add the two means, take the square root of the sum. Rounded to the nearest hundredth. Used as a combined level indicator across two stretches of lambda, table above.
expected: 5.50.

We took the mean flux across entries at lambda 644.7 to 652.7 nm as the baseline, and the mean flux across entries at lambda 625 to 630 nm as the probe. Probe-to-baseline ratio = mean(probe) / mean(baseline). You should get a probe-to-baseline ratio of 1.06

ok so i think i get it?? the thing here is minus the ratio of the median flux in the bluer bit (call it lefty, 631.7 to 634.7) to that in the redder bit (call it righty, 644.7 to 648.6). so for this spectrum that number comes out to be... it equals -1.02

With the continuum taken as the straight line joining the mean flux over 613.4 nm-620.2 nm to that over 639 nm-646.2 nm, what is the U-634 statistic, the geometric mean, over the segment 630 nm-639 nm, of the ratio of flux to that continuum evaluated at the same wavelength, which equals 1.01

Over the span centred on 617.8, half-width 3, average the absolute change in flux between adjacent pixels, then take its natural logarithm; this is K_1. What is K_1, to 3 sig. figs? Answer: -2.66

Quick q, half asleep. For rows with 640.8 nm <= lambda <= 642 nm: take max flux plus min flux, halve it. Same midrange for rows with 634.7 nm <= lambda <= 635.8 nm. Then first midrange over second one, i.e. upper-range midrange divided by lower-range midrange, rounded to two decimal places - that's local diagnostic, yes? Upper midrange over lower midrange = 0.98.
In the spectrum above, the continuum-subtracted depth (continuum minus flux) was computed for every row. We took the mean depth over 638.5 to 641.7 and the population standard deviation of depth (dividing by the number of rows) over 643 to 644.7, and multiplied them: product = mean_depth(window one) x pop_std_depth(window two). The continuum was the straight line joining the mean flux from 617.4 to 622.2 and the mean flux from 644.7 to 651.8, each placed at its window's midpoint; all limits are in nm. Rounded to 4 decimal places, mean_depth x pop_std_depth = 0.0091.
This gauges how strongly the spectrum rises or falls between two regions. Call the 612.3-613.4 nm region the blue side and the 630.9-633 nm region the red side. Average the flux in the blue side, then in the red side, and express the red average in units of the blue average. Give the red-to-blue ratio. 0.968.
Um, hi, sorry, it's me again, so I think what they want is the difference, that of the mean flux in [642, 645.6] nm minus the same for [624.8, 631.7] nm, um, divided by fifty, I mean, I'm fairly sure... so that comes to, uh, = -0.014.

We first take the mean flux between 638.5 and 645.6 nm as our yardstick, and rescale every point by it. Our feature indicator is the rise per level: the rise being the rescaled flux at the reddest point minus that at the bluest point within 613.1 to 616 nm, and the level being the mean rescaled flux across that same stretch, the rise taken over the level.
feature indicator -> -0.026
